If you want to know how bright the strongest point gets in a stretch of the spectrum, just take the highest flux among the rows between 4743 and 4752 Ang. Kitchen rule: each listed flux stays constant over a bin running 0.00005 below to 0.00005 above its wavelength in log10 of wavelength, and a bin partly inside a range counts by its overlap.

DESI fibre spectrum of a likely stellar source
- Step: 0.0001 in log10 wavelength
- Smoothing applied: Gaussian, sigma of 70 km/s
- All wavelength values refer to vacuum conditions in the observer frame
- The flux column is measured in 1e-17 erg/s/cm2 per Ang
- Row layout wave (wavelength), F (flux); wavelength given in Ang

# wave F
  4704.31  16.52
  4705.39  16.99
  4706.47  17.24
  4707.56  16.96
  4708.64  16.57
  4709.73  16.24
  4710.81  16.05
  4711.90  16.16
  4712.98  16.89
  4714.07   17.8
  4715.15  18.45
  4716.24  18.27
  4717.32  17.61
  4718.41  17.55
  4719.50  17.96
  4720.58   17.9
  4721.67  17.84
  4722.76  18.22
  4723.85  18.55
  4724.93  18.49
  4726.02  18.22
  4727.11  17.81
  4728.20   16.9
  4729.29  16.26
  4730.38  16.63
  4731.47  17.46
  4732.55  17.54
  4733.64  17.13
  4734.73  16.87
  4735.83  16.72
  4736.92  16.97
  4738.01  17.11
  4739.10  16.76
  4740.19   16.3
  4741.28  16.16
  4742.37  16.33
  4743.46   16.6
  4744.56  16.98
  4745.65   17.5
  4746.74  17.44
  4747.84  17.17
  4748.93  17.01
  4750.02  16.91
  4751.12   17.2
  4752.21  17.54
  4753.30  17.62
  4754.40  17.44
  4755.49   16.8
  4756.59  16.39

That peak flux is 17.5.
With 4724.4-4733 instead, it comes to 18.49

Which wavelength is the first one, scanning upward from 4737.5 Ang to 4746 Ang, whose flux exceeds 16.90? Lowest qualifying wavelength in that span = 4738.01 Ang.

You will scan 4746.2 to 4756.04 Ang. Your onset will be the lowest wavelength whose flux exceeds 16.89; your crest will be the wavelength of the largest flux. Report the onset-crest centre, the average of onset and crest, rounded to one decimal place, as 4750.0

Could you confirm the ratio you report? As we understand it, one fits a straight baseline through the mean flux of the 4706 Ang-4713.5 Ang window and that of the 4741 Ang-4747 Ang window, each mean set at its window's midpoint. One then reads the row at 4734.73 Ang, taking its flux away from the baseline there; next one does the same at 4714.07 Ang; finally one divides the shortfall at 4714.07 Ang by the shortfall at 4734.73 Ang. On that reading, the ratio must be 12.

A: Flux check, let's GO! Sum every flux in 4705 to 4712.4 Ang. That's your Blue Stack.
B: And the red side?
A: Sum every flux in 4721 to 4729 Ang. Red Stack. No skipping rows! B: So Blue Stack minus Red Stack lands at -10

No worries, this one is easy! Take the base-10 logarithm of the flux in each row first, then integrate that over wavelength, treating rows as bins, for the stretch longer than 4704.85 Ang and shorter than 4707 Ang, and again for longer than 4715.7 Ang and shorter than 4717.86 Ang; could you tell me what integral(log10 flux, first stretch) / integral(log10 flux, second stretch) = 0.98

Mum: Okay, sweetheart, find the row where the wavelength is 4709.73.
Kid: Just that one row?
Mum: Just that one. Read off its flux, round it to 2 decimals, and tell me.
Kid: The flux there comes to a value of 16.24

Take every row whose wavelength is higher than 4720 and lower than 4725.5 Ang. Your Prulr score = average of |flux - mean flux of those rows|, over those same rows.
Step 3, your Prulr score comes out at 0.26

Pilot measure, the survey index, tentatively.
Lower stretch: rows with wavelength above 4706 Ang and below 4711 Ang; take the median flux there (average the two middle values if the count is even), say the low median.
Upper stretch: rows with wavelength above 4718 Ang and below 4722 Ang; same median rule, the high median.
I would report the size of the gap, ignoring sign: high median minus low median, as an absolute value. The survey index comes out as 1.3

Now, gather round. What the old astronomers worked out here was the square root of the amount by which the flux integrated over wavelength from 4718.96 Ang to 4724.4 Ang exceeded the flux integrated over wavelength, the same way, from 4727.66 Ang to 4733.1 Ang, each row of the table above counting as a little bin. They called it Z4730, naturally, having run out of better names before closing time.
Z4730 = 2.5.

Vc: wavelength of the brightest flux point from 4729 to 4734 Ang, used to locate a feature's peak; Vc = 4732.55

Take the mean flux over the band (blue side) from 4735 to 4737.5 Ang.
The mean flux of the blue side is 16.8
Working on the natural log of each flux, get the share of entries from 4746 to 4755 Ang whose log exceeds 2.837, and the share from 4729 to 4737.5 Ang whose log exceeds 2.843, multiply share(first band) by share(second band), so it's 0.19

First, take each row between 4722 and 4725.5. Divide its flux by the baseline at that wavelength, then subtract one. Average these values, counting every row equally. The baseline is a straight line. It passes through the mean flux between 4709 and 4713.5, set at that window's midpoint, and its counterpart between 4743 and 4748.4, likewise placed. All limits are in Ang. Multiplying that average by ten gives 1.1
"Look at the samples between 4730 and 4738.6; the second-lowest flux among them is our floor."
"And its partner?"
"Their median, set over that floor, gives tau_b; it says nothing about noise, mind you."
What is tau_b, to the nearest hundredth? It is 1.02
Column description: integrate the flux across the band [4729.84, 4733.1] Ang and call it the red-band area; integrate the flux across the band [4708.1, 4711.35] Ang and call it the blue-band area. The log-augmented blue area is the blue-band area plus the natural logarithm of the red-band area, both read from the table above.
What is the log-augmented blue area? 57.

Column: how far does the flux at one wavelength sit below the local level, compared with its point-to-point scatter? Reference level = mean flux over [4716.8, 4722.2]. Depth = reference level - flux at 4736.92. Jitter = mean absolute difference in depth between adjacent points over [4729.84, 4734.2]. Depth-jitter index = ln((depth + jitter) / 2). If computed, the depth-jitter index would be -0.48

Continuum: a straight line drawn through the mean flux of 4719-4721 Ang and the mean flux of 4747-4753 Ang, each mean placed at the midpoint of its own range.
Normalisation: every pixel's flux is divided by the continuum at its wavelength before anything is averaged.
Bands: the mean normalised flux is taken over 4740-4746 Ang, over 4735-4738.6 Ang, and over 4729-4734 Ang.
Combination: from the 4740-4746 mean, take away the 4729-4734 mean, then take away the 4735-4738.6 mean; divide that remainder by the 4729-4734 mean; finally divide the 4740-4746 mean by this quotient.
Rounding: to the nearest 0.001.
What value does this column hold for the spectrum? -0.952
